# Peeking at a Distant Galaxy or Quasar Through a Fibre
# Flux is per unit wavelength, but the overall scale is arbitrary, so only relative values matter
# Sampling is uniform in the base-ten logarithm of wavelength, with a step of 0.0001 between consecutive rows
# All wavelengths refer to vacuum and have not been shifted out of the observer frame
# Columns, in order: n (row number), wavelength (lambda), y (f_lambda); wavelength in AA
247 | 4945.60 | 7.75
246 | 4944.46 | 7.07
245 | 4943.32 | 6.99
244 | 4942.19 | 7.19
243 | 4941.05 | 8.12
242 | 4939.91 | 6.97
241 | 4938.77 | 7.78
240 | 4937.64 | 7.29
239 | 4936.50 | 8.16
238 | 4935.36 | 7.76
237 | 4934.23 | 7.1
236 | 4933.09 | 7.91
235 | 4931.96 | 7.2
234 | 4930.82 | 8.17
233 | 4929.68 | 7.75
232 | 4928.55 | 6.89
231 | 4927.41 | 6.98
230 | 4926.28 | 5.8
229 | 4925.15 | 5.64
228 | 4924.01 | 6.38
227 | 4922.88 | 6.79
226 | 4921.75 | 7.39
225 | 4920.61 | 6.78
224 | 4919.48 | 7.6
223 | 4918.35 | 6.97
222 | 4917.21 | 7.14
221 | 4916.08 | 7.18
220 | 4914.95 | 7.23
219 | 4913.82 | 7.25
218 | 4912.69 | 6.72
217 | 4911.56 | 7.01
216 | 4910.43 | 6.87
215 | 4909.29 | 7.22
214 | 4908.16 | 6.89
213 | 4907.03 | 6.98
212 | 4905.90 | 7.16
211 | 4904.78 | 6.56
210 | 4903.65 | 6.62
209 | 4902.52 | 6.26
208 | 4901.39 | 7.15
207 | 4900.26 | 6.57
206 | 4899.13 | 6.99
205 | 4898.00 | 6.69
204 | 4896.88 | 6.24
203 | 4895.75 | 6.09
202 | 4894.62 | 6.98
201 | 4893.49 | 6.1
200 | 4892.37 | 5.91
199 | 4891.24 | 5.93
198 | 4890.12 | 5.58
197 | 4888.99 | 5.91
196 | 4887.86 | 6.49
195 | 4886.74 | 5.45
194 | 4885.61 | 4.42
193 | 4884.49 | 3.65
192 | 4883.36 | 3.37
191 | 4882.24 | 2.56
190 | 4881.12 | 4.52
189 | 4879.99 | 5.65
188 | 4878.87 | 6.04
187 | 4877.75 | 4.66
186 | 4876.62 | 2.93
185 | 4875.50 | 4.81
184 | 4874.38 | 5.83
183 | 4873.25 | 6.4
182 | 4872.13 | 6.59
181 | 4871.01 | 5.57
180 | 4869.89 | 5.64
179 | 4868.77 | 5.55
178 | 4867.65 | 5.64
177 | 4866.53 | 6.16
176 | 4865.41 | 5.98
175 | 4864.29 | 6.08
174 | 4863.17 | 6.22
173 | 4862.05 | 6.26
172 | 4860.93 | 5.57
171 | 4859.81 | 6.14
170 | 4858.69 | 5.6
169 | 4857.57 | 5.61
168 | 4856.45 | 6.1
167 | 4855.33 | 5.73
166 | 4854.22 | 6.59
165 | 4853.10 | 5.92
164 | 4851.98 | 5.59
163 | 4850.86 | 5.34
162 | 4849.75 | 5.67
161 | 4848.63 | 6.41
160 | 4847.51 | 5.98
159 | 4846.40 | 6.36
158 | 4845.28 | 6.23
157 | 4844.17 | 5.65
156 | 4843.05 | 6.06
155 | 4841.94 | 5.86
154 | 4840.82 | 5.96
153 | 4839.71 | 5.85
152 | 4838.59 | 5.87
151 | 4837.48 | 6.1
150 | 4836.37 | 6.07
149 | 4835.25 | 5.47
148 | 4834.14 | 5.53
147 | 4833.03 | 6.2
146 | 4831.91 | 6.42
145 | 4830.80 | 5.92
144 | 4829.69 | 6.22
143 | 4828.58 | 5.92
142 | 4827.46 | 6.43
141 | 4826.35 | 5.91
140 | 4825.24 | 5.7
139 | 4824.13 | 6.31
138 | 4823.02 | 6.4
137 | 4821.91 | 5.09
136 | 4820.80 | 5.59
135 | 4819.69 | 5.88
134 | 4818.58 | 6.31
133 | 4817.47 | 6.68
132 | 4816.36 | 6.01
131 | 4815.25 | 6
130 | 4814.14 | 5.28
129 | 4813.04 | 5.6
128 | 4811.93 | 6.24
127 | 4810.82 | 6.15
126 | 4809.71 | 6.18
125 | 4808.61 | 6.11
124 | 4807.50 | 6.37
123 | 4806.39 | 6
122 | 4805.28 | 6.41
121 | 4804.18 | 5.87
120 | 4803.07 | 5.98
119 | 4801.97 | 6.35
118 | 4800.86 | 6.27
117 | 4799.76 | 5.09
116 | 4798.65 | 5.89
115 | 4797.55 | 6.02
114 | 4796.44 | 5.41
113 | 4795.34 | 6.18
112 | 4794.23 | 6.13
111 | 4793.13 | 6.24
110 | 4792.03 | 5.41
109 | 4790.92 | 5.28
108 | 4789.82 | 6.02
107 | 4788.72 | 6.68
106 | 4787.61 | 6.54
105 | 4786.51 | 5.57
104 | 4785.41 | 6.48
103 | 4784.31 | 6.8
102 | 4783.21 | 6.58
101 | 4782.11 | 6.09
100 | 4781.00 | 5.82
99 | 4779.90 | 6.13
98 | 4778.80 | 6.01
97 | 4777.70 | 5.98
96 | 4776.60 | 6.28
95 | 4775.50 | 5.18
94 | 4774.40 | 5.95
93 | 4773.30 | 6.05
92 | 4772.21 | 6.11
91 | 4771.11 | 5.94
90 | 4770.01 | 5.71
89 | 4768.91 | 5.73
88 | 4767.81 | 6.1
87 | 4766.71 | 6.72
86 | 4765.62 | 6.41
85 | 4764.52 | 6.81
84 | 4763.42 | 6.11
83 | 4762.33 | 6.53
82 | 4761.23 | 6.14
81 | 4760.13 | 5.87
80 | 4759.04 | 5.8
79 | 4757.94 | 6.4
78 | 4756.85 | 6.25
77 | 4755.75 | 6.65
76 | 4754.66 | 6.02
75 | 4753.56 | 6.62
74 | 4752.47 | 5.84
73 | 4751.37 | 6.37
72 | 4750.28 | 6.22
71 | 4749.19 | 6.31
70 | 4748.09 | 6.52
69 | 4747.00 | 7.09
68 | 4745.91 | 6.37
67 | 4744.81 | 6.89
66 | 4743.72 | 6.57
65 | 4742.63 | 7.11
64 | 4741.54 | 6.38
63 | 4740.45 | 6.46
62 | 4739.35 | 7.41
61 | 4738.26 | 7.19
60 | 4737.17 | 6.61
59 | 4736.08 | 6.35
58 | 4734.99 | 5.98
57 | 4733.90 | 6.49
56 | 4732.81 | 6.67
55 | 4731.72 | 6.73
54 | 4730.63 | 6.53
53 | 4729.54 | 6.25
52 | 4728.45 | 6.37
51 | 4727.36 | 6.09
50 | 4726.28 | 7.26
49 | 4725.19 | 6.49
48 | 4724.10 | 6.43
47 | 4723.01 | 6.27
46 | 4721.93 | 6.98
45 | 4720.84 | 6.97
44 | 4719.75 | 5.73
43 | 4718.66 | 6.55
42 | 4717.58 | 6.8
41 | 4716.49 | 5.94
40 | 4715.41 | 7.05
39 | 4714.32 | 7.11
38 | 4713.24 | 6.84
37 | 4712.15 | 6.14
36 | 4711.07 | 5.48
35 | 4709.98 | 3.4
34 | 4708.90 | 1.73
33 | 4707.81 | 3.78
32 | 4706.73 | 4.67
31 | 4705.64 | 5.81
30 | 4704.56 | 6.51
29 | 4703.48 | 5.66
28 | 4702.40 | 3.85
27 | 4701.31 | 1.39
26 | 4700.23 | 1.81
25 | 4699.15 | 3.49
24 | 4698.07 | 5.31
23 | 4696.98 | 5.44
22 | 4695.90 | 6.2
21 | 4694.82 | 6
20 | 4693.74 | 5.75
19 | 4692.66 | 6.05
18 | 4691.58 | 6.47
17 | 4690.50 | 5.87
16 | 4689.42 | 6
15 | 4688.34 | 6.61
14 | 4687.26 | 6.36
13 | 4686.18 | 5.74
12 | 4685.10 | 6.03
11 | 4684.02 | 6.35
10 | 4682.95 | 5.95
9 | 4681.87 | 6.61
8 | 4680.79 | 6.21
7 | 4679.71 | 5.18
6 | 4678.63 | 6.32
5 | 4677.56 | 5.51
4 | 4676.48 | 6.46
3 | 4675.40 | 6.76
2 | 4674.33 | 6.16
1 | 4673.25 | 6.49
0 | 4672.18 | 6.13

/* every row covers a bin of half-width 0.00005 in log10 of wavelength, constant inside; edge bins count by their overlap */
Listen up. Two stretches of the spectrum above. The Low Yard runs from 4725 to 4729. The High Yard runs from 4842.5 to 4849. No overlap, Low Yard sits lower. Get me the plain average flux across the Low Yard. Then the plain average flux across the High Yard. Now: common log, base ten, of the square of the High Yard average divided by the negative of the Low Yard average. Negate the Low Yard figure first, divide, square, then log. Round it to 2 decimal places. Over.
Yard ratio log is -0.06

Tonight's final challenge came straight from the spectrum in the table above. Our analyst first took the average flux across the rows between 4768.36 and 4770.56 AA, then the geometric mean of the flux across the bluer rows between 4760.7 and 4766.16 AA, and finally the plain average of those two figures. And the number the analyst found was 6.1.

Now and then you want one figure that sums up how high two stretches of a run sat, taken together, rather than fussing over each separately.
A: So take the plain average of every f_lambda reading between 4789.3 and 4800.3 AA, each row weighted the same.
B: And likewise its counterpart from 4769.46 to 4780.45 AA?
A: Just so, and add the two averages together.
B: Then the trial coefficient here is 11.7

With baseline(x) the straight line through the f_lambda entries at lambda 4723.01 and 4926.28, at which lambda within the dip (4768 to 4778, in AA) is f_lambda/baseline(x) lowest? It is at 4775.50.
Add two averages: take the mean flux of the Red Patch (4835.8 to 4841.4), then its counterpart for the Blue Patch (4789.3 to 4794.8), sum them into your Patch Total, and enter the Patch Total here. 11.8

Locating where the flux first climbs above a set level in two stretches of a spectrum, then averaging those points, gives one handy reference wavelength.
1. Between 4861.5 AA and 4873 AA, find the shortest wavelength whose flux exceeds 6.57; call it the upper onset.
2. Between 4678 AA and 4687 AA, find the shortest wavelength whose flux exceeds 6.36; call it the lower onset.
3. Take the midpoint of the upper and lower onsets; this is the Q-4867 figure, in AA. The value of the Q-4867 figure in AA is 4777.0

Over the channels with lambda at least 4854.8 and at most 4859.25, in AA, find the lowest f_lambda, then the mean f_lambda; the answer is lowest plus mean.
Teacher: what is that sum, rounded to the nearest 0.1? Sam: 11.4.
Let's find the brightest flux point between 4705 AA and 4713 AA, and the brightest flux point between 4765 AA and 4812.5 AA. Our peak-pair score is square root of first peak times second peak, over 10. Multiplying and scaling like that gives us 0.65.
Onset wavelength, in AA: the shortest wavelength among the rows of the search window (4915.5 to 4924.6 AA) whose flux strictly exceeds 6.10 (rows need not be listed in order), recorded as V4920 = 4916.08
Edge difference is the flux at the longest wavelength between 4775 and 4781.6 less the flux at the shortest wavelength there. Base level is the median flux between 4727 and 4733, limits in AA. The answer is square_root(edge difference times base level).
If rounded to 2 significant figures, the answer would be 2.0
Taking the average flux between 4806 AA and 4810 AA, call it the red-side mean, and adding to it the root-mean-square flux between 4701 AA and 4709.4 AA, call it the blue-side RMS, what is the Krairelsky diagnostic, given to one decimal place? 10.7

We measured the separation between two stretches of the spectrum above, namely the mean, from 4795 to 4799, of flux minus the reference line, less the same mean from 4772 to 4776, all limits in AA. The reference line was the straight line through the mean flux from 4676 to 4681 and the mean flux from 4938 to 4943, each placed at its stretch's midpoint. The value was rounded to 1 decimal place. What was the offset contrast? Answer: -0.1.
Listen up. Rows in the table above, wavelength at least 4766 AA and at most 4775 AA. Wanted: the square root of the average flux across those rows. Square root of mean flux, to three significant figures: 2.46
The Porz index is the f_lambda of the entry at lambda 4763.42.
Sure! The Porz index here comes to 6.11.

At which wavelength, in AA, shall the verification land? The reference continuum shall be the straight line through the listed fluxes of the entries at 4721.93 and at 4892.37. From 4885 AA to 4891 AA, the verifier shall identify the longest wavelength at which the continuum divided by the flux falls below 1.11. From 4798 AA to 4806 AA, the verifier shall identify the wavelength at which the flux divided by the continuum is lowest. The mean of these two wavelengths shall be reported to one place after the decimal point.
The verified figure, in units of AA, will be 4844.9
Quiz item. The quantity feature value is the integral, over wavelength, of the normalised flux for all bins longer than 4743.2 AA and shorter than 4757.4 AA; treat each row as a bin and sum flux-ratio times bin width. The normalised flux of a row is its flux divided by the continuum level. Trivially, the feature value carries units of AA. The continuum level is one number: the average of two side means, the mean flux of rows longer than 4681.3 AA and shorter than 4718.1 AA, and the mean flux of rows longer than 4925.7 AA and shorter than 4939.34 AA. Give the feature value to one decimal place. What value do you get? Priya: 14.3 AA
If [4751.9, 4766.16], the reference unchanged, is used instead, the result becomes 13.9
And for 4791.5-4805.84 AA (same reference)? 13.3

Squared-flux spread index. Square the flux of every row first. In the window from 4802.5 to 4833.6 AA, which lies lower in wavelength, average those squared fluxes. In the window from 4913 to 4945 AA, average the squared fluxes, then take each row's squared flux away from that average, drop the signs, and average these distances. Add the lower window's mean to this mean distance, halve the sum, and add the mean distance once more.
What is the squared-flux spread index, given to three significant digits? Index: 27.7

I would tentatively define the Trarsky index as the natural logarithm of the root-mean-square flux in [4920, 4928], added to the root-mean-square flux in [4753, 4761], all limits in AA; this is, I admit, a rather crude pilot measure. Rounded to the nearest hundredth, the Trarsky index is 8.12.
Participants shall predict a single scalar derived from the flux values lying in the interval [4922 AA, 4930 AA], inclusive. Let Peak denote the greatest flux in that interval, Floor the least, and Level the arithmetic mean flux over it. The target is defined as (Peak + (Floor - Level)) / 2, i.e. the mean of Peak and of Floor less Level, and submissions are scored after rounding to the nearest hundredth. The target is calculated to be 3.39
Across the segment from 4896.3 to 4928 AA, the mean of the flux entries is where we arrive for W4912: 6.8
